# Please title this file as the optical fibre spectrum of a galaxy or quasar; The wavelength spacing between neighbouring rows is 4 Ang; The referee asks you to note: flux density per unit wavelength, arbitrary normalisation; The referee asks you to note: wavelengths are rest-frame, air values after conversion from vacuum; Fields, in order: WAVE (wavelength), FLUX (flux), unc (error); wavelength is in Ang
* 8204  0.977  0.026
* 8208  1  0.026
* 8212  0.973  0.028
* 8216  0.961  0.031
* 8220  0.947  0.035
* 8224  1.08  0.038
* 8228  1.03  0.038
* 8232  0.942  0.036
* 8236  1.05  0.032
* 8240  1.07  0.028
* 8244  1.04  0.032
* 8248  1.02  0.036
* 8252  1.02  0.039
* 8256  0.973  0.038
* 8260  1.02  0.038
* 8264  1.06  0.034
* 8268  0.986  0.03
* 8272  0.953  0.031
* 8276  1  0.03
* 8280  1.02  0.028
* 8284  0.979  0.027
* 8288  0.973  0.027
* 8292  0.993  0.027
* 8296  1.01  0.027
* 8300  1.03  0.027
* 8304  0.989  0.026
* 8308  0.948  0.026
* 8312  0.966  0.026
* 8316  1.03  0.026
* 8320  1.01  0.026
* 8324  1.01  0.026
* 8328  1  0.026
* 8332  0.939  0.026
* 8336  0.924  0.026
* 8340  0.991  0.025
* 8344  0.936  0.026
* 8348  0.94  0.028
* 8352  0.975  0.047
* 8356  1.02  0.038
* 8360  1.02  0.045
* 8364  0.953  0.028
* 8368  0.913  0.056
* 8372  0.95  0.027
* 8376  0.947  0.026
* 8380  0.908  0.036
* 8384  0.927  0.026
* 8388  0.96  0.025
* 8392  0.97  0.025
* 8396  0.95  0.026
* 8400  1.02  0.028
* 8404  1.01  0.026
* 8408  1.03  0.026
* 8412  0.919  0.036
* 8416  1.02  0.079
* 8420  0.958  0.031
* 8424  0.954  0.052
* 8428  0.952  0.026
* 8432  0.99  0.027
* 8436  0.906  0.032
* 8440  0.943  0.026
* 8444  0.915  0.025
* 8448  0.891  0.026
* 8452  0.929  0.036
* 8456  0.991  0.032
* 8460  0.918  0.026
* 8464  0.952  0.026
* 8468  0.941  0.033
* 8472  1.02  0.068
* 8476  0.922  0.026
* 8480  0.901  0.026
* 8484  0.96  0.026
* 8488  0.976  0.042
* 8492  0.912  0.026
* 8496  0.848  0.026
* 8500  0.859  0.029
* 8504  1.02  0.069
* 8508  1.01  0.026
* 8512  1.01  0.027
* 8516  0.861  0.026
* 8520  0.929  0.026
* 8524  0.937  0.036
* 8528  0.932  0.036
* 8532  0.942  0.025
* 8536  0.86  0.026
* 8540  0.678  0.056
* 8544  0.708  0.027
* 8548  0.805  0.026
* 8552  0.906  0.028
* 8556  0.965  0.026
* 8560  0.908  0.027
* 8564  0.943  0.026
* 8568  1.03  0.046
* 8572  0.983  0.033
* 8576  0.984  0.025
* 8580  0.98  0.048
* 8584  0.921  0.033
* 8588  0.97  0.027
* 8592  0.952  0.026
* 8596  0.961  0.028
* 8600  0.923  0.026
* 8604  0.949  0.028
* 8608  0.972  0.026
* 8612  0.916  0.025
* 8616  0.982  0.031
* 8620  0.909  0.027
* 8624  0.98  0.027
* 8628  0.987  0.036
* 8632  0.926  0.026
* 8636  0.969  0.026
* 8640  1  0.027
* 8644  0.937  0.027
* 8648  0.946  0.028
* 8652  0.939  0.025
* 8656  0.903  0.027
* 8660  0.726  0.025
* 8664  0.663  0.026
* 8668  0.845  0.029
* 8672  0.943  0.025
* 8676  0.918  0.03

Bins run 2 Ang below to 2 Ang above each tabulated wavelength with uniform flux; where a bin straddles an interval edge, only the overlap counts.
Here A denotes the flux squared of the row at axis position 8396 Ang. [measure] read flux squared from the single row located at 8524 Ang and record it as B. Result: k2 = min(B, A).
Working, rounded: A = 0.90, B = 0.88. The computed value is 0.88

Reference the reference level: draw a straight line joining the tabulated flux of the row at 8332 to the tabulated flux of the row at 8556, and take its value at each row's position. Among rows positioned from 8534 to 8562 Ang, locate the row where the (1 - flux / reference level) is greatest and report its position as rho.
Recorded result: 8540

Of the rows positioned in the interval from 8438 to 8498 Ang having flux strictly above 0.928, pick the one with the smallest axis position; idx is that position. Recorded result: 8440 Ang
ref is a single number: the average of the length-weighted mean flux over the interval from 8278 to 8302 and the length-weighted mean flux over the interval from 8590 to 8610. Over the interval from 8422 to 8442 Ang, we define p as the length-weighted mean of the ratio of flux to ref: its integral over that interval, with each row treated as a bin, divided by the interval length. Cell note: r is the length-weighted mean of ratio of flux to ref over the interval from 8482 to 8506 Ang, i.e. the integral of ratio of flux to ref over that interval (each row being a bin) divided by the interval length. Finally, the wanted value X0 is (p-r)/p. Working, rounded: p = 0.972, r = 0.95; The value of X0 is 0.02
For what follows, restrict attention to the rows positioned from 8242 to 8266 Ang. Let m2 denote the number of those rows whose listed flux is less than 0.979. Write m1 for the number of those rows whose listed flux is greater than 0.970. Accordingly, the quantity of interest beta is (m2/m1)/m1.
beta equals 0.0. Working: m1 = 6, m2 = 1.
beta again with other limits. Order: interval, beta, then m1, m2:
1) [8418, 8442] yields 5.0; 1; 5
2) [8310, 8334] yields 0.1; 4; 2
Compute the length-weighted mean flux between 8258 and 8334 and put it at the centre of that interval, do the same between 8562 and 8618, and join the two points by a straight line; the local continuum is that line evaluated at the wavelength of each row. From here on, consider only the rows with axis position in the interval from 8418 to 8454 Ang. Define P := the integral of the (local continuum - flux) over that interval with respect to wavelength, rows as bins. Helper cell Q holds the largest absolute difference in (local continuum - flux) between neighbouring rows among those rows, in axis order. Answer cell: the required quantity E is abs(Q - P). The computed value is 1.4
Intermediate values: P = 1.5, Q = 0.084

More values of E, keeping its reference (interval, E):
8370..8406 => 0.8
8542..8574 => 1.8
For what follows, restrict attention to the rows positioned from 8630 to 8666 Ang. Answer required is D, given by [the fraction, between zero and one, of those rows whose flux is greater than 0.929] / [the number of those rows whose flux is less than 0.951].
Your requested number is 0.08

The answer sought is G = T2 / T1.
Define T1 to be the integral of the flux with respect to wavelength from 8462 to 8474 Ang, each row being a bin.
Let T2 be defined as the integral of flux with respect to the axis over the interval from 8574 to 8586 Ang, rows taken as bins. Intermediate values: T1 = 11.65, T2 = 11.5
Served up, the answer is 0.99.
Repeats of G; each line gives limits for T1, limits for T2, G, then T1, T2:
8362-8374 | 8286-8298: 1.06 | 11.26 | 11.9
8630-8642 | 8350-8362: 1.04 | 11.58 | 12.1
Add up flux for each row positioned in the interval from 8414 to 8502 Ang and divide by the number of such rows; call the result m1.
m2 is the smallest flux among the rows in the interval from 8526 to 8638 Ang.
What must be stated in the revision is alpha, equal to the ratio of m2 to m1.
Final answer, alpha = 0.72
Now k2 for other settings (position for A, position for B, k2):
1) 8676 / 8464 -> 0.84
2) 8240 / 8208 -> 1.00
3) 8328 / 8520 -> 0.86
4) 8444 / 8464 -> 0.84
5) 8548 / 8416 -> 0.65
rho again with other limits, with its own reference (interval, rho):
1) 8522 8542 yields 8540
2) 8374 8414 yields 8380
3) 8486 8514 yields 8496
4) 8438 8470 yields 8448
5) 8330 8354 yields 8336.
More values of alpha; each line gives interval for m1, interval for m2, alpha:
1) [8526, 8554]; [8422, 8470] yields 1.07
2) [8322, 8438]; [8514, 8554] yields 0.70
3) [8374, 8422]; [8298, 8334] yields 0.97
